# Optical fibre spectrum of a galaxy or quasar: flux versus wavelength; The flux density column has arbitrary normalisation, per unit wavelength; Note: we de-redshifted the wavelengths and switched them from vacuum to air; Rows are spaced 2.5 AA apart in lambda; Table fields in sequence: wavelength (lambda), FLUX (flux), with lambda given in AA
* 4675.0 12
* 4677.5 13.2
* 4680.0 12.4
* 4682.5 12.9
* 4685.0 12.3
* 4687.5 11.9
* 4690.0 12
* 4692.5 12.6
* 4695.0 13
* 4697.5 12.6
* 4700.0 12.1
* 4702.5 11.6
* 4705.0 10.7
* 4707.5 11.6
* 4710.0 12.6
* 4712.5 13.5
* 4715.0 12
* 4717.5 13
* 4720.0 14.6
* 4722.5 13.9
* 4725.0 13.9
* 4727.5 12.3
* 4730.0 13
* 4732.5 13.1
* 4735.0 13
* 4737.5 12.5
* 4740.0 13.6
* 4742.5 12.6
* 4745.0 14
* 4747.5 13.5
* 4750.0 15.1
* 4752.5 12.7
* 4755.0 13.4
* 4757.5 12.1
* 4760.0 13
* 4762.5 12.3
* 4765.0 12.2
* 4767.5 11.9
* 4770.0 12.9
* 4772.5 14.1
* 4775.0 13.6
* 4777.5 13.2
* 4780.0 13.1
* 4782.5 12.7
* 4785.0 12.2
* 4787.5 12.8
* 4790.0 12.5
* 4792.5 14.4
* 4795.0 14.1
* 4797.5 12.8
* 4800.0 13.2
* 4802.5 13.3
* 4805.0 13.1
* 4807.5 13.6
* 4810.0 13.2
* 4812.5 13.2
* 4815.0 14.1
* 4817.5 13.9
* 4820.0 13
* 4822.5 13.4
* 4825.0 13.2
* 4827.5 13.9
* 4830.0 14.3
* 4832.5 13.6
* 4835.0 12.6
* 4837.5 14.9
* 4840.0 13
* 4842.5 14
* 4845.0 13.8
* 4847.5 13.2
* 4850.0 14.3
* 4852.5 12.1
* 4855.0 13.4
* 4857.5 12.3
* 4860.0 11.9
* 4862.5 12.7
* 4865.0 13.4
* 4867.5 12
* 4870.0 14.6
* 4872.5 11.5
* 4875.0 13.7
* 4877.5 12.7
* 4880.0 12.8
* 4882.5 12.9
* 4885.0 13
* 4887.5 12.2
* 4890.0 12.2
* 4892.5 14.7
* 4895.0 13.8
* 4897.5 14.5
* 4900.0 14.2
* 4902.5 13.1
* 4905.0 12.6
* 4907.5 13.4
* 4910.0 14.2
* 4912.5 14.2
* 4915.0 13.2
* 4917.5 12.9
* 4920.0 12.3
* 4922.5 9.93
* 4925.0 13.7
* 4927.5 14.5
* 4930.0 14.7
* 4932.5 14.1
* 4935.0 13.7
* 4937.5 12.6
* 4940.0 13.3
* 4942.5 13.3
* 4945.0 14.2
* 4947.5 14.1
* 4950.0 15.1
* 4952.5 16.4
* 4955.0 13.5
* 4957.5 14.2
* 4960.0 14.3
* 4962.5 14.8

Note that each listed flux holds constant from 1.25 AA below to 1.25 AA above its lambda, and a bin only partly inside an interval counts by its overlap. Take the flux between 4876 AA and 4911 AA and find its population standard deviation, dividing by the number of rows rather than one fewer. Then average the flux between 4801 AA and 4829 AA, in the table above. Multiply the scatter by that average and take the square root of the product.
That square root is 3.3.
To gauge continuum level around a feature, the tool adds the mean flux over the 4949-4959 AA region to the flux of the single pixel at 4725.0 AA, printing 28.7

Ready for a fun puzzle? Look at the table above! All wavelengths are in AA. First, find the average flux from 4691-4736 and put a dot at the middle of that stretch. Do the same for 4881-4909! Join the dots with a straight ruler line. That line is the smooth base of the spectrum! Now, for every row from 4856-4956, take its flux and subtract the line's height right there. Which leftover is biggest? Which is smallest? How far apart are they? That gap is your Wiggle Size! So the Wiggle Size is 6.4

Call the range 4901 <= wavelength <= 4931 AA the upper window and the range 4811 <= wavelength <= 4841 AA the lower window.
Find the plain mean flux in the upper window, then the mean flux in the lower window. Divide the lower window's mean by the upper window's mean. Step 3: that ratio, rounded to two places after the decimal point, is 1.03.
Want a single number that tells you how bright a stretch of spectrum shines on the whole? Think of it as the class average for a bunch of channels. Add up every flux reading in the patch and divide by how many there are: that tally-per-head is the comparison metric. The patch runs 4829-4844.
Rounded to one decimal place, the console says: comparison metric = 13.7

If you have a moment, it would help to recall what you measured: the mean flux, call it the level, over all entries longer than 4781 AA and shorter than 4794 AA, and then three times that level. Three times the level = 38.8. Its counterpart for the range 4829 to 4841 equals 41.0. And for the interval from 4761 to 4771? 37.0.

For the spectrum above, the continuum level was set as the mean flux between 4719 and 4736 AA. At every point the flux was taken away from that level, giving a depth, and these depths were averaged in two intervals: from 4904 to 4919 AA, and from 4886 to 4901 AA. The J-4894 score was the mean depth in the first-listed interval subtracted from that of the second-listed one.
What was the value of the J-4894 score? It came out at -0.2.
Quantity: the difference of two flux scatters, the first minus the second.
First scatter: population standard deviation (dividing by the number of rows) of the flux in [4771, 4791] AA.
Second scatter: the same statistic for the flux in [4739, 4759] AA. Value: -0.30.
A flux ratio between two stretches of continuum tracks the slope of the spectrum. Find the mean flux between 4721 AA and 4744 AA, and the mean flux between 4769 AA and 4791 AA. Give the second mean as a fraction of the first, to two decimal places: 0.99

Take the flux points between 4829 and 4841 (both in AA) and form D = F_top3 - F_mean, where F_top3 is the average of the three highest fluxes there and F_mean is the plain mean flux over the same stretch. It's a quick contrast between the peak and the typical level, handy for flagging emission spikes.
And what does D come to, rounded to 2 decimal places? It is 0.59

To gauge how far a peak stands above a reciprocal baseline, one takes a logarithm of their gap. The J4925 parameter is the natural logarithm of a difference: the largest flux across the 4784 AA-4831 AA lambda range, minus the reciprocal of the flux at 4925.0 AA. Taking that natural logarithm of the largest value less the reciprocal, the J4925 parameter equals 2.66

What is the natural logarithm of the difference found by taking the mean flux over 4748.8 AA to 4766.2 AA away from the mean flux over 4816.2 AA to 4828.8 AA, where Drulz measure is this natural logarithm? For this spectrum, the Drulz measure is -0.7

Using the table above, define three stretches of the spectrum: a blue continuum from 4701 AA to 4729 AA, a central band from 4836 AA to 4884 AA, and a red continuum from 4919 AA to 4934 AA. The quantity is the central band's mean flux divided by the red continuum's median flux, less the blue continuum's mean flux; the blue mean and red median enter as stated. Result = -11.8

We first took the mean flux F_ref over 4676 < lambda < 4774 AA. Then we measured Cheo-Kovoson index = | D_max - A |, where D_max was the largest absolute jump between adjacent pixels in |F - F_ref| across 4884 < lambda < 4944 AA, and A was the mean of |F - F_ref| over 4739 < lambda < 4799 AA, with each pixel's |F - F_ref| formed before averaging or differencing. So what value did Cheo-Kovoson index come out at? 1.72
